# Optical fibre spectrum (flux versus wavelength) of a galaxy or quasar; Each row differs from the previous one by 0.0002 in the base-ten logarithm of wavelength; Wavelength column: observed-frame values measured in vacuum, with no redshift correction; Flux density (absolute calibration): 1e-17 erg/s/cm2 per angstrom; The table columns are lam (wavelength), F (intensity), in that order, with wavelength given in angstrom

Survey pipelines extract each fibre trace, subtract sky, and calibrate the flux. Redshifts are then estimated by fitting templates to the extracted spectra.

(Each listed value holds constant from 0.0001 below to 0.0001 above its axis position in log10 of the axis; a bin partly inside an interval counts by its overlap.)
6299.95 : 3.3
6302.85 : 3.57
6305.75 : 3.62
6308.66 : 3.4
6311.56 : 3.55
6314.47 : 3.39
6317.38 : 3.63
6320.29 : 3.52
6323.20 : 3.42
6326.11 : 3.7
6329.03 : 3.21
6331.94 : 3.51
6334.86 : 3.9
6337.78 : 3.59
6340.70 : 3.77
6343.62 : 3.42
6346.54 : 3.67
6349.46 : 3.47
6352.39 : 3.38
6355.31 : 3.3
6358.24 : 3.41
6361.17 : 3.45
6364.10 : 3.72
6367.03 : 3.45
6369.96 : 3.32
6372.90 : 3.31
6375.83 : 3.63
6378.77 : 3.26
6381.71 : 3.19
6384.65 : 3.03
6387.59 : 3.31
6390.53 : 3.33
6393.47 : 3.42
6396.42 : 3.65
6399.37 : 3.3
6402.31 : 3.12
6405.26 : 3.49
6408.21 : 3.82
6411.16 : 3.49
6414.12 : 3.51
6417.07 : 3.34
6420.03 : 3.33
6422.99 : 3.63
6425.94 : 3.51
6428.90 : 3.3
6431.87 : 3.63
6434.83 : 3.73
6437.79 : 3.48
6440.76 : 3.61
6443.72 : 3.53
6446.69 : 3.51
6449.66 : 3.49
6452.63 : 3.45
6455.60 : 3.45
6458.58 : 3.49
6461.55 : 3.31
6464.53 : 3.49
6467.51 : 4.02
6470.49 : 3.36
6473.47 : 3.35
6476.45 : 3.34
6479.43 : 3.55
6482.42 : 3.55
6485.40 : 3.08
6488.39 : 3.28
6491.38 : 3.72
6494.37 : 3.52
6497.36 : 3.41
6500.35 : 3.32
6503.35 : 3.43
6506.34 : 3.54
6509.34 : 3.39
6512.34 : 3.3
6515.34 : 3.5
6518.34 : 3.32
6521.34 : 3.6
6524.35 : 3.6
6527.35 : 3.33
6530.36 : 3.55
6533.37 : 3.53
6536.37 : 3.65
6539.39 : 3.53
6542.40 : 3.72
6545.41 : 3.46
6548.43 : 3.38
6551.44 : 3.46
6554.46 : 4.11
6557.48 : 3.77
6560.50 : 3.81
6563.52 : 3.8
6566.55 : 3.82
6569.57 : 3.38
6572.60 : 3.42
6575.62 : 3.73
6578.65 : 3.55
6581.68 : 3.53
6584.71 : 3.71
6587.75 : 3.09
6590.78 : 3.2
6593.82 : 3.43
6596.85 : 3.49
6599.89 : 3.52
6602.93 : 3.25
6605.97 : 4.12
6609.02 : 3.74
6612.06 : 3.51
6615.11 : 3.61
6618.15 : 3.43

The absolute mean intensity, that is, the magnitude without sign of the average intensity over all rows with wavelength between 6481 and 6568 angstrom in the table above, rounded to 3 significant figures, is 3.53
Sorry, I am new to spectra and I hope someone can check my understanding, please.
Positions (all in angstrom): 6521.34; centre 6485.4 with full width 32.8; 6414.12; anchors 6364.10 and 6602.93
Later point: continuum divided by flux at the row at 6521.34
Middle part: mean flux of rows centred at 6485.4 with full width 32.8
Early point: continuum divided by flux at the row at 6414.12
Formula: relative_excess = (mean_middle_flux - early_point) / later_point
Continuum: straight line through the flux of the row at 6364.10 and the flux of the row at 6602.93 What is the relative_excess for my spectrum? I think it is 2.51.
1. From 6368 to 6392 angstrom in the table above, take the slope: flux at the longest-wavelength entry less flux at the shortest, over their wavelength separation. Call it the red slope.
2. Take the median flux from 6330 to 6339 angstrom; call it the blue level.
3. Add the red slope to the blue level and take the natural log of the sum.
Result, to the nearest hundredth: 1.28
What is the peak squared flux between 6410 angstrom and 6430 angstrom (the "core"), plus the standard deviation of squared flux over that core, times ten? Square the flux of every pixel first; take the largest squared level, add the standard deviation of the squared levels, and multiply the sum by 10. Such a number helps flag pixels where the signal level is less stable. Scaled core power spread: 140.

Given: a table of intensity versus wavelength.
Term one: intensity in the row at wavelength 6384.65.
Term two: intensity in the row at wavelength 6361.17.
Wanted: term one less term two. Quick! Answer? -0.4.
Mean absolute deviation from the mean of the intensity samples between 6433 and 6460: 0.06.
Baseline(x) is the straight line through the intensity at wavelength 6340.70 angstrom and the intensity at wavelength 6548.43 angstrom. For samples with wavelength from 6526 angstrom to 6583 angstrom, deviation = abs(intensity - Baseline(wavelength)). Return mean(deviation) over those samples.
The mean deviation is 0.248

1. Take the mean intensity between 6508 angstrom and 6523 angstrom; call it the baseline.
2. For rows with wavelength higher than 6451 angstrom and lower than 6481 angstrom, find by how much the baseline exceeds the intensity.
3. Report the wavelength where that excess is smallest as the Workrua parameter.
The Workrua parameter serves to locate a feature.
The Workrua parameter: 6467.51 angstrom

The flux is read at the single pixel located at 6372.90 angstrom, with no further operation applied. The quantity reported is 3.31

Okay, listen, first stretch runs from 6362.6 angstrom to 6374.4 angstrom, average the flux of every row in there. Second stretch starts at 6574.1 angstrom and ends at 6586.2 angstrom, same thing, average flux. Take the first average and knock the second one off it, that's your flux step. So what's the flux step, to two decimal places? -0.18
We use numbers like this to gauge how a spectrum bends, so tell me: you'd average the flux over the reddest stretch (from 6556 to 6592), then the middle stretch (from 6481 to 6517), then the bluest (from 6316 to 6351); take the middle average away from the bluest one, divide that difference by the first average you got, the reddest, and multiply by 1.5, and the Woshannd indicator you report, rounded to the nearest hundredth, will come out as 0.06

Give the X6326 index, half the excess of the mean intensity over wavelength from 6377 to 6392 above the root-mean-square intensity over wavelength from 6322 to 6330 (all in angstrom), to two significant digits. -0.11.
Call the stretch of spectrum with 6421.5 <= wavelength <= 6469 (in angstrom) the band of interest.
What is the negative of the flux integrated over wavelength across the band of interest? -168.1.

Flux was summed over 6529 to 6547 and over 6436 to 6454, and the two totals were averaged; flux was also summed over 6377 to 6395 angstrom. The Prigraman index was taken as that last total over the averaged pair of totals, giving 0.92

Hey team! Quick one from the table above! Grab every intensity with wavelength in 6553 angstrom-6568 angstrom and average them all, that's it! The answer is 3.86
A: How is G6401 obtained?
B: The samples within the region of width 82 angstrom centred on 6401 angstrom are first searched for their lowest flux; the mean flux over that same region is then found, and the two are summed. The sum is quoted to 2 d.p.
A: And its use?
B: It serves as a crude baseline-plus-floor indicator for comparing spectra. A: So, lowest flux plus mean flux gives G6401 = 6.47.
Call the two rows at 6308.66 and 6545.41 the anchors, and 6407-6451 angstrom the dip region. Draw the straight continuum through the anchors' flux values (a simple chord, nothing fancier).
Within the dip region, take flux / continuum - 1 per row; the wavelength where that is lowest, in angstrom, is 6428.90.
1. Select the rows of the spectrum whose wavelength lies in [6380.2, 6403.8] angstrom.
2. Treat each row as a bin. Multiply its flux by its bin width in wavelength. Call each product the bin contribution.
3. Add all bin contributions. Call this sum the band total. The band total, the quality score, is 78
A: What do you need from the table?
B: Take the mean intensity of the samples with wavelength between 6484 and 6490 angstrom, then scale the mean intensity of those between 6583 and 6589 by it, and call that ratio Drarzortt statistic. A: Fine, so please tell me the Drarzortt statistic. 1.07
